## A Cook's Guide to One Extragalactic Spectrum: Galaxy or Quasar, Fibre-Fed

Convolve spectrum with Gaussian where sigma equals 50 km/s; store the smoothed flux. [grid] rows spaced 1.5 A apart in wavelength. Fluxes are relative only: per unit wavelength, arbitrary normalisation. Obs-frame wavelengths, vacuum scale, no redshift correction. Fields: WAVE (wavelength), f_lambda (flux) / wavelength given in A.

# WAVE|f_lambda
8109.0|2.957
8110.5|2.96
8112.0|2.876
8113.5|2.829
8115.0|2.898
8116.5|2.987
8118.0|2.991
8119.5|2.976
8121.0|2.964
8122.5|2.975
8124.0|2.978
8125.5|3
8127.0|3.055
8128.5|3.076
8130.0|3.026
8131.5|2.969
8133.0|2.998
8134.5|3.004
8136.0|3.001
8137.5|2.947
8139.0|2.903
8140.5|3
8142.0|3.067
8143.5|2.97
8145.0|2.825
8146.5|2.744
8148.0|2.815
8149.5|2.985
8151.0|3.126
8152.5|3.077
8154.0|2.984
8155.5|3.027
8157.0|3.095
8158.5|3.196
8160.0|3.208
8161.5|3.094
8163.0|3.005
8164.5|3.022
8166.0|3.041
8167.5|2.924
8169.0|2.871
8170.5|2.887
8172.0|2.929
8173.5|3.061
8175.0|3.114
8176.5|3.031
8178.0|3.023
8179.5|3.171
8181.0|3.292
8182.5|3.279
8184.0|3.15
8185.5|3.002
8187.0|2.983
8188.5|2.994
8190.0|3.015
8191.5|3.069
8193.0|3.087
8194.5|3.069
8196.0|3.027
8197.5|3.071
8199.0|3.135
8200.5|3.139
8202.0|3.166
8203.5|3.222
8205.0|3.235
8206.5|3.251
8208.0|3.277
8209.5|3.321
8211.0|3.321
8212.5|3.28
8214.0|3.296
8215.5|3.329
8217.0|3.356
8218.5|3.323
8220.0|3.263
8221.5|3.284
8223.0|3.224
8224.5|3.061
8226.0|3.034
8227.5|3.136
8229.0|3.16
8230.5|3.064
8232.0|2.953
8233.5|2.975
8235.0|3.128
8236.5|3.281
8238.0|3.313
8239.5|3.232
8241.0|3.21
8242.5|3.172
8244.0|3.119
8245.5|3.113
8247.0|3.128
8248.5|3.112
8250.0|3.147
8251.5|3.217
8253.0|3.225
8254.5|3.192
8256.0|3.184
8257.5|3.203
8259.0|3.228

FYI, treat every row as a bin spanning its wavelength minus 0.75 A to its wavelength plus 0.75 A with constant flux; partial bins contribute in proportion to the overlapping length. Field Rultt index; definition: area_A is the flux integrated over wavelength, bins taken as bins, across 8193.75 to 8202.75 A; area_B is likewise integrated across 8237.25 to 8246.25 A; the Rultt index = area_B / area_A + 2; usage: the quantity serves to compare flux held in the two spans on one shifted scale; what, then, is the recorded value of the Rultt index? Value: 3.03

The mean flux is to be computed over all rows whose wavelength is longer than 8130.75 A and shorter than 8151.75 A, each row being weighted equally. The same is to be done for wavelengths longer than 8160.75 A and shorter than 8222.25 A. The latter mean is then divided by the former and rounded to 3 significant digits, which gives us 1.06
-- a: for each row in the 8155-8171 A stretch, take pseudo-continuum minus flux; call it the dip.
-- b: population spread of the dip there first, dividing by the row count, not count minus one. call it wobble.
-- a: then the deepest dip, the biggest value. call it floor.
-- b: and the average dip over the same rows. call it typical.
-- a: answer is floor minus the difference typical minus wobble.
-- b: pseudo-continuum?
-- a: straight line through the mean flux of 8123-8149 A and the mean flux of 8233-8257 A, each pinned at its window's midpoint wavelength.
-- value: 0.29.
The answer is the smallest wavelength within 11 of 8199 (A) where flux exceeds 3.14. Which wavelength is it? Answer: 8202.0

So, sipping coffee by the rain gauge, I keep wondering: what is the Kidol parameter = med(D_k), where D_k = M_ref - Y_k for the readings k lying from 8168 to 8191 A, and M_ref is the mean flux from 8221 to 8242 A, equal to 0.12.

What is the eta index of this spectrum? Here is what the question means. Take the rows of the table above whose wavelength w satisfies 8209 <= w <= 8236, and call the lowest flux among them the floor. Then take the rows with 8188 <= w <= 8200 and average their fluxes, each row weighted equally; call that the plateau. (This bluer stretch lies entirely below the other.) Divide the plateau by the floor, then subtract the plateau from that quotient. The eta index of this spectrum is -2.02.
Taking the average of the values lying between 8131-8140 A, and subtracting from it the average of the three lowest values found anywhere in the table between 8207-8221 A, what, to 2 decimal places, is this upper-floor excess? -0.30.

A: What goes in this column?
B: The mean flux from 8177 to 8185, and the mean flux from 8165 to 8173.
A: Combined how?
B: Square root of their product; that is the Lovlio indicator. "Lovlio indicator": 3.05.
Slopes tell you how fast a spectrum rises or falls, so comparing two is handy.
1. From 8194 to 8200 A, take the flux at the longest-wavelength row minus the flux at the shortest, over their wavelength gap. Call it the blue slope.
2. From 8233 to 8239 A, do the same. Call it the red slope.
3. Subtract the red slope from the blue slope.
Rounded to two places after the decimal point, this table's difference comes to -0.06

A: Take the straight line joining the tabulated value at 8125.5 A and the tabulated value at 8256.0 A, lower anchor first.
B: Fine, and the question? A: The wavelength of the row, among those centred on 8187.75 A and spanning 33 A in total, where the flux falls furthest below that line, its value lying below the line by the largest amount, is 8172.0 A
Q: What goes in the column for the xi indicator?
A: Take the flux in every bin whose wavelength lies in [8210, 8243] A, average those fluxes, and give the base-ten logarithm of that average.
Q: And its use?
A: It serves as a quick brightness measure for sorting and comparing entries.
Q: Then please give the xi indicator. 0.505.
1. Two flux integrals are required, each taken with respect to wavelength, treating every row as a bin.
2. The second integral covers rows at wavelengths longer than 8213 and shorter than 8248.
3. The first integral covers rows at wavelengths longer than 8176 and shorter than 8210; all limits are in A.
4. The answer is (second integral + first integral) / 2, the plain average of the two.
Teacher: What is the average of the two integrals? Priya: 109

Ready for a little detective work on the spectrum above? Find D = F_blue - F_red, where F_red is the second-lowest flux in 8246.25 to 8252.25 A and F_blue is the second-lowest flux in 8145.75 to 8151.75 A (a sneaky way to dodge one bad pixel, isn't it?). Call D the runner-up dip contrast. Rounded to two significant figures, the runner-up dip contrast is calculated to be -0.31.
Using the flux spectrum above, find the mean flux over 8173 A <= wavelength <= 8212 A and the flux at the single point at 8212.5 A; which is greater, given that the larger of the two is 3.28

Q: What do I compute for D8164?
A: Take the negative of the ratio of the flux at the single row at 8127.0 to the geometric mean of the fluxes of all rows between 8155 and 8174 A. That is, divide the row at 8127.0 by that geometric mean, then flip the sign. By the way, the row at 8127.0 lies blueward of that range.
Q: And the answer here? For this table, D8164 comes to -1.01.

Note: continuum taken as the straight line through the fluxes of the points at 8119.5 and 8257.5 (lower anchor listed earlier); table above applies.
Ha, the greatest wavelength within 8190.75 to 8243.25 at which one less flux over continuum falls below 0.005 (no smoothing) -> 8242.5 A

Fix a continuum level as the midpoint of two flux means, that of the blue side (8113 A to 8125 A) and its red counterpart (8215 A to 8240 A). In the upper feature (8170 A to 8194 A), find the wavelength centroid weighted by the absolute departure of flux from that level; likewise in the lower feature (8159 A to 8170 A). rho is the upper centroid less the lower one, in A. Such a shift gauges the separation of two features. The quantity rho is 14.7 A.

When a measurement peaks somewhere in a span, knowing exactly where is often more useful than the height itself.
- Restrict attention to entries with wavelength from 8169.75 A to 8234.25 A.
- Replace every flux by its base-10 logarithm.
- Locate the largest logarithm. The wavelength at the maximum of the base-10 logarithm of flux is 8217.0 A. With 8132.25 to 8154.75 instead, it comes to 8151.0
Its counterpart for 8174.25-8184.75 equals 8181.0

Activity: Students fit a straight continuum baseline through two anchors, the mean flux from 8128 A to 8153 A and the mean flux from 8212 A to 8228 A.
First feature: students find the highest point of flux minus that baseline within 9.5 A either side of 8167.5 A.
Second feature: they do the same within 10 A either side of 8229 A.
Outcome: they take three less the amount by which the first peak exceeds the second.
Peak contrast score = 2.87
